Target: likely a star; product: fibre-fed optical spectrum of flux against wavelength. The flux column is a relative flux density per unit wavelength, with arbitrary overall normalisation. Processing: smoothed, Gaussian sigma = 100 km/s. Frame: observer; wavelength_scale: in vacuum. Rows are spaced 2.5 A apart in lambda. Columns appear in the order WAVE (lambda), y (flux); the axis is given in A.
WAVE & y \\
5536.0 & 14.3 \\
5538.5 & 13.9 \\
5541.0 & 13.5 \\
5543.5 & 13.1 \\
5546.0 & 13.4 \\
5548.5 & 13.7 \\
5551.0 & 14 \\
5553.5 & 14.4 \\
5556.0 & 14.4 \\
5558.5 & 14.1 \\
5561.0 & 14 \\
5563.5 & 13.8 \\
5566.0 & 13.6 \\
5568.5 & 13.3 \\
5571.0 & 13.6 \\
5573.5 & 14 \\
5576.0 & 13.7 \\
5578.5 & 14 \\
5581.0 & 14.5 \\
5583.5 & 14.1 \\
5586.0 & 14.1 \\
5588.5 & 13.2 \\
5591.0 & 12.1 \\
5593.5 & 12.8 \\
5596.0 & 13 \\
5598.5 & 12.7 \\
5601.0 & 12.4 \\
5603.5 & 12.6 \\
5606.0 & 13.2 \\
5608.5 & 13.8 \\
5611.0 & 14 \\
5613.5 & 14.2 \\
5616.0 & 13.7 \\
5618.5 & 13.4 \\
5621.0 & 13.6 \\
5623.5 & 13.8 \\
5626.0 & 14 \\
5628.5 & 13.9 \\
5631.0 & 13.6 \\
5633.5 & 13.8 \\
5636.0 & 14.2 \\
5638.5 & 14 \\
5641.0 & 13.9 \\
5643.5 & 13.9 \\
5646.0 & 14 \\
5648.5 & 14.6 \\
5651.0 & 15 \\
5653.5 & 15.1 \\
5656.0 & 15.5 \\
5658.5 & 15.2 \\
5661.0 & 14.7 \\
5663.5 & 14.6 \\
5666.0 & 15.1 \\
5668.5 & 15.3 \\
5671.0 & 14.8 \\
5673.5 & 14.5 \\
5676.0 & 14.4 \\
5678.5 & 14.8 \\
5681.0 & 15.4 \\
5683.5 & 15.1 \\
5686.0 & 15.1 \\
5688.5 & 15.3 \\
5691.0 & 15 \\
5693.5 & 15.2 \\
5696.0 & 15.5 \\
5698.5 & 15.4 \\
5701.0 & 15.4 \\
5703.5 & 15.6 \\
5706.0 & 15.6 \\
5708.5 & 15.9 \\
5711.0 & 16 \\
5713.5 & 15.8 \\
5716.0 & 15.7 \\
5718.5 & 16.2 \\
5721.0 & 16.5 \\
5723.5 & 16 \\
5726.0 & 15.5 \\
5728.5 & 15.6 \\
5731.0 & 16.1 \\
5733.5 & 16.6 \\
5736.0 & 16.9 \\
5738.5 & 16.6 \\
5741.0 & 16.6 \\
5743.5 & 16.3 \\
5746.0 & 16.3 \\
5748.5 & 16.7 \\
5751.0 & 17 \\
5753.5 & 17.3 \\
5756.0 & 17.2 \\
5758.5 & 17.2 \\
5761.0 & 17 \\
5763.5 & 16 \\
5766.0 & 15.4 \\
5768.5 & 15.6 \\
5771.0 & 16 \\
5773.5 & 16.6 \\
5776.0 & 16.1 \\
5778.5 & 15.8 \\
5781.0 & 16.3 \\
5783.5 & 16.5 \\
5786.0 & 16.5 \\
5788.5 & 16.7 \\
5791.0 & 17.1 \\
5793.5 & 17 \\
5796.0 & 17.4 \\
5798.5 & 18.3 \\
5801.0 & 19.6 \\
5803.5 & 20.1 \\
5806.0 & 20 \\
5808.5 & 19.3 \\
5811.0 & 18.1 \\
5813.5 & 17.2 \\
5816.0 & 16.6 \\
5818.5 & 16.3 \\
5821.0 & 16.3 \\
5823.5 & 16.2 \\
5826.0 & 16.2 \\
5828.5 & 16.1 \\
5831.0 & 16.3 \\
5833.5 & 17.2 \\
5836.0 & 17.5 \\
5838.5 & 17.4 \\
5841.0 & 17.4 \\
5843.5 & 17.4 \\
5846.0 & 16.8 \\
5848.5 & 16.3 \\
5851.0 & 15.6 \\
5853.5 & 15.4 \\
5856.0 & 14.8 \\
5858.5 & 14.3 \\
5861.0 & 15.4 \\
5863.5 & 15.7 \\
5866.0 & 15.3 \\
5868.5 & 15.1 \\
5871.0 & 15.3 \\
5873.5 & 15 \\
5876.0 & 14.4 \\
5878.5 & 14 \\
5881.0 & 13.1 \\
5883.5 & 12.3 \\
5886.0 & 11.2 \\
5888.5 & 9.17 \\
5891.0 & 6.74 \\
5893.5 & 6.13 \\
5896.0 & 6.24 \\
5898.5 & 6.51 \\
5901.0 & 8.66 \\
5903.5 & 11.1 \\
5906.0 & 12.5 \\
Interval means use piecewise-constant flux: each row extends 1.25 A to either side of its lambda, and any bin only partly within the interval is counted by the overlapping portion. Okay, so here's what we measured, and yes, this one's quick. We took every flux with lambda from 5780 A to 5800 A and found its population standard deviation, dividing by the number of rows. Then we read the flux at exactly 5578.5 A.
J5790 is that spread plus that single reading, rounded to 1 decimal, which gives 14.6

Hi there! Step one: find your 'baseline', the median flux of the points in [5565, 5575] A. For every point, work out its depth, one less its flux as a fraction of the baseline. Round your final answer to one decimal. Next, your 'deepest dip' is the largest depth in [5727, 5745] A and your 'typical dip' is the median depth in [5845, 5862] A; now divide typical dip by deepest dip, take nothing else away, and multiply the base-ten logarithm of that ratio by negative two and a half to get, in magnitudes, 0.1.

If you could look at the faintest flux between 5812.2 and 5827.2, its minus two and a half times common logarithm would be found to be -3.02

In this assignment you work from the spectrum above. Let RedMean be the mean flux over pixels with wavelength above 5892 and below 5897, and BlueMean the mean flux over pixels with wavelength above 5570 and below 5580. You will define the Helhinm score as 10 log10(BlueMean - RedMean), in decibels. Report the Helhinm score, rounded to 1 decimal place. 8.8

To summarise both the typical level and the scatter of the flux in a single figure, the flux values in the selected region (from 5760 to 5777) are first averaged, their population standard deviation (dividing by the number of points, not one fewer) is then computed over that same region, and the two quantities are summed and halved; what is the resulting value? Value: 8.3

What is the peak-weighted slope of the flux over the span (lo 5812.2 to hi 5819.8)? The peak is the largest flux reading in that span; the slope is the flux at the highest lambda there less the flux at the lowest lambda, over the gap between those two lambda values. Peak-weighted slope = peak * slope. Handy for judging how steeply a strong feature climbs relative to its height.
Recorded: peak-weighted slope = -3.1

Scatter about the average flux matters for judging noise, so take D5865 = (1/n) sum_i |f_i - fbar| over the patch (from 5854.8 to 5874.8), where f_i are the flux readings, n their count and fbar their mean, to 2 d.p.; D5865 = 0.31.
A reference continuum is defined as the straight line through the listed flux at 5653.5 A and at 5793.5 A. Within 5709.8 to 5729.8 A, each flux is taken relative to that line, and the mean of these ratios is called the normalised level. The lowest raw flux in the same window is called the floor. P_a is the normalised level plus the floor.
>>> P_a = 16.5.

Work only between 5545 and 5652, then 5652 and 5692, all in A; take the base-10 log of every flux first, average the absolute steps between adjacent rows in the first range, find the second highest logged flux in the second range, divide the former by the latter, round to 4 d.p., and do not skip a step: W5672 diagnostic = 0.0086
